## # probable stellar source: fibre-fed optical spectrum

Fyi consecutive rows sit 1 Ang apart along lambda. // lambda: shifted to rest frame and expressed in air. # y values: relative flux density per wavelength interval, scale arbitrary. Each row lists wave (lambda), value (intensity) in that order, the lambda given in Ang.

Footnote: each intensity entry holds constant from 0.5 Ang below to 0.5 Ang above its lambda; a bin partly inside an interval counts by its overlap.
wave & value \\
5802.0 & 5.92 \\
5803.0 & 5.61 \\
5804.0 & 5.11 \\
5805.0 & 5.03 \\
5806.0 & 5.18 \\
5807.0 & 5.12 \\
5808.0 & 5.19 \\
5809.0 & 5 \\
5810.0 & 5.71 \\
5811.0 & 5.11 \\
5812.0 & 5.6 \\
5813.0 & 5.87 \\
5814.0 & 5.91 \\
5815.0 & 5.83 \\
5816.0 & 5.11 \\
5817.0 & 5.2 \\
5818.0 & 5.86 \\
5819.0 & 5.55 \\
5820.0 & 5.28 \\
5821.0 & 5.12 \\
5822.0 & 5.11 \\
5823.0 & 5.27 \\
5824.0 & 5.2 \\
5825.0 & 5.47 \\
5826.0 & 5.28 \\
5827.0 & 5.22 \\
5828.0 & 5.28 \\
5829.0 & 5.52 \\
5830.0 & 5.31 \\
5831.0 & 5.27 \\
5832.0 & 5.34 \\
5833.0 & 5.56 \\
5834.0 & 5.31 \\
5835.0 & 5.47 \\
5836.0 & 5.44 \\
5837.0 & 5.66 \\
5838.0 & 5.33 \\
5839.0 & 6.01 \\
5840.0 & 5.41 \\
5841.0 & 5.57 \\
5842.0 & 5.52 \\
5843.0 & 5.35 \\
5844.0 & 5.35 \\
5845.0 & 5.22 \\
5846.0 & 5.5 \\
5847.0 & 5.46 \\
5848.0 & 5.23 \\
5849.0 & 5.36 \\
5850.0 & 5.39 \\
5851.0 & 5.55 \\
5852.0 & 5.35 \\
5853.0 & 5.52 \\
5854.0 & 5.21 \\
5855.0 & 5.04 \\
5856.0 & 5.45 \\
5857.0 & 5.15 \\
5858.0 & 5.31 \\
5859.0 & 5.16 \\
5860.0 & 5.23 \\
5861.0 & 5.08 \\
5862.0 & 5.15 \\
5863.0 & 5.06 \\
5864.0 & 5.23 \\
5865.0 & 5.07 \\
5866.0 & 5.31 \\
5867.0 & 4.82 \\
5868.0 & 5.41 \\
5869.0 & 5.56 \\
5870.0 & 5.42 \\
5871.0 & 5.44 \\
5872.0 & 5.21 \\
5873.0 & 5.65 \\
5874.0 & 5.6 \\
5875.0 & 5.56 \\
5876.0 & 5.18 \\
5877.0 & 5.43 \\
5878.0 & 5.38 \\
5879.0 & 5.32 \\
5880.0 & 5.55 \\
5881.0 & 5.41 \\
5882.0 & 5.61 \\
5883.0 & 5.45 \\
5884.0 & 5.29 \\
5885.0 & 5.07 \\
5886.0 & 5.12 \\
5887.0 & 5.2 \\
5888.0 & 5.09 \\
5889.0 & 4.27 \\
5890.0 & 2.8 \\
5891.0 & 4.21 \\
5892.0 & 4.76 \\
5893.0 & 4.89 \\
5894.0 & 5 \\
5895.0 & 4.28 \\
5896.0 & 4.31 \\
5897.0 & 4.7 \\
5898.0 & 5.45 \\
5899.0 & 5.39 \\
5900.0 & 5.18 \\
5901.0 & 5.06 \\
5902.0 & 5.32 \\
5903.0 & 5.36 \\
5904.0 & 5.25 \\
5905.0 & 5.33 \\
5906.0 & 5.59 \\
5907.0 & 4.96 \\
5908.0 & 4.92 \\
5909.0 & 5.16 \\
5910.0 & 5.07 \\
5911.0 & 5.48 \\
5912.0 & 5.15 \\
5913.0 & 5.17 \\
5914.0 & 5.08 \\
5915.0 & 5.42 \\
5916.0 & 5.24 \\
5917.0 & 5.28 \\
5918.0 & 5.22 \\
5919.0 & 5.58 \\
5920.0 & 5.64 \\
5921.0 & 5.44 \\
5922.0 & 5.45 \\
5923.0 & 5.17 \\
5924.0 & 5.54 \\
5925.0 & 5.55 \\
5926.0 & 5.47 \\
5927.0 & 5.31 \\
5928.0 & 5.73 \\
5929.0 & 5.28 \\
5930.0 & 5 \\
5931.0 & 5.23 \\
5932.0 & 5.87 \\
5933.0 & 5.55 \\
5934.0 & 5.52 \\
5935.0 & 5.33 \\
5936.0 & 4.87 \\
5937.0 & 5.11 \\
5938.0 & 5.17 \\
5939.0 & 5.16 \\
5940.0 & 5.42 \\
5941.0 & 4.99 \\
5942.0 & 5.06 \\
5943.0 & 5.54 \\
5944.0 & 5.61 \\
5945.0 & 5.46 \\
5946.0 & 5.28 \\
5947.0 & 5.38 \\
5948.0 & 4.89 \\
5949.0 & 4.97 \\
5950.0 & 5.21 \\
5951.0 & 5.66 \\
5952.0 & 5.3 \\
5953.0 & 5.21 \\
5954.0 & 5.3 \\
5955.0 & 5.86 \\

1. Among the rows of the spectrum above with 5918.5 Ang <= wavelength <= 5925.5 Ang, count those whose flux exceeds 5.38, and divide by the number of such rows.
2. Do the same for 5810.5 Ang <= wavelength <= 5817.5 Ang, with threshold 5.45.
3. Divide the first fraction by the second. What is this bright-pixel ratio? 1.5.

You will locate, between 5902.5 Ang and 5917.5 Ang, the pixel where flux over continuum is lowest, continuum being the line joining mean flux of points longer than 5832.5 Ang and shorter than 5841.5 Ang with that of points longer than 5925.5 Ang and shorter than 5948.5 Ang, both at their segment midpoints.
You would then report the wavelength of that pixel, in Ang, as 5908.0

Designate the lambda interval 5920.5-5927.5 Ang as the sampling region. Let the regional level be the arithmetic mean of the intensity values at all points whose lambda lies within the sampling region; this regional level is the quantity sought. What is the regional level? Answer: 5.42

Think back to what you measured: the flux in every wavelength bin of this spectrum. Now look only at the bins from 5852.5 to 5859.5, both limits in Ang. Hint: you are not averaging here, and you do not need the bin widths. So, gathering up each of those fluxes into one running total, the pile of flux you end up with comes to 36.8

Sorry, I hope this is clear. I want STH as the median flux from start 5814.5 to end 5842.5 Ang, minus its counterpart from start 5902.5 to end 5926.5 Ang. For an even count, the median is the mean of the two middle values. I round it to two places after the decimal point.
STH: 0.03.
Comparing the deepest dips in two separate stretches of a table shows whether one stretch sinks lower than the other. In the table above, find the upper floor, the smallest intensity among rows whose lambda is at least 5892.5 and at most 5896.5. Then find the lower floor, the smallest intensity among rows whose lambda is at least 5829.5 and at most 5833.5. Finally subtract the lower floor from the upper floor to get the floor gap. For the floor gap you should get -1.0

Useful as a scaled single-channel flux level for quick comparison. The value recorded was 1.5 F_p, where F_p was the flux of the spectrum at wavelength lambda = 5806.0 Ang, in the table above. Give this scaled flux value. 7.8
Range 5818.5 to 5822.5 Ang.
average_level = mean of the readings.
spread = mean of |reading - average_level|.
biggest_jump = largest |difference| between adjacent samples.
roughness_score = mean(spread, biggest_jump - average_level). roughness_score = -2.42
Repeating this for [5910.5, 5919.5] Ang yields -2.40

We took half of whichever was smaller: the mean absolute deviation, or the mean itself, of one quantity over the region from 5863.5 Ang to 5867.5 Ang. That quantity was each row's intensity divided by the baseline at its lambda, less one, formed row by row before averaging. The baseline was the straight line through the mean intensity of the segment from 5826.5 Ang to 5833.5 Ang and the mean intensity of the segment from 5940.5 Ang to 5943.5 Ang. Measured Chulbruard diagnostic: -0.019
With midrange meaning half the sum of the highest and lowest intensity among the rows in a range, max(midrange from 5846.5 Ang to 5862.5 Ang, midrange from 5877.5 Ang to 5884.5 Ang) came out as 5.45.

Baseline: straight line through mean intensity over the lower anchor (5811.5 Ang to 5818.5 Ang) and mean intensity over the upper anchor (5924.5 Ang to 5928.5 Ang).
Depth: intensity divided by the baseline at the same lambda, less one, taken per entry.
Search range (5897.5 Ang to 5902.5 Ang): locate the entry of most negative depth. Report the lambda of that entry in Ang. 5901.0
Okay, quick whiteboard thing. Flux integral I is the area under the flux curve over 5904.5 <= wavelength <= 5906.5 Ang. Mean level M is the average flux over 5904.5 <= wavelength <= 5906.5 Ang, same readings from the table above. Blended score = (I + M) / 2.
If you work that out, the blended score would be 8.19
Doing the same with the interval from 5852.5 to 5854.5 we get 8.05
